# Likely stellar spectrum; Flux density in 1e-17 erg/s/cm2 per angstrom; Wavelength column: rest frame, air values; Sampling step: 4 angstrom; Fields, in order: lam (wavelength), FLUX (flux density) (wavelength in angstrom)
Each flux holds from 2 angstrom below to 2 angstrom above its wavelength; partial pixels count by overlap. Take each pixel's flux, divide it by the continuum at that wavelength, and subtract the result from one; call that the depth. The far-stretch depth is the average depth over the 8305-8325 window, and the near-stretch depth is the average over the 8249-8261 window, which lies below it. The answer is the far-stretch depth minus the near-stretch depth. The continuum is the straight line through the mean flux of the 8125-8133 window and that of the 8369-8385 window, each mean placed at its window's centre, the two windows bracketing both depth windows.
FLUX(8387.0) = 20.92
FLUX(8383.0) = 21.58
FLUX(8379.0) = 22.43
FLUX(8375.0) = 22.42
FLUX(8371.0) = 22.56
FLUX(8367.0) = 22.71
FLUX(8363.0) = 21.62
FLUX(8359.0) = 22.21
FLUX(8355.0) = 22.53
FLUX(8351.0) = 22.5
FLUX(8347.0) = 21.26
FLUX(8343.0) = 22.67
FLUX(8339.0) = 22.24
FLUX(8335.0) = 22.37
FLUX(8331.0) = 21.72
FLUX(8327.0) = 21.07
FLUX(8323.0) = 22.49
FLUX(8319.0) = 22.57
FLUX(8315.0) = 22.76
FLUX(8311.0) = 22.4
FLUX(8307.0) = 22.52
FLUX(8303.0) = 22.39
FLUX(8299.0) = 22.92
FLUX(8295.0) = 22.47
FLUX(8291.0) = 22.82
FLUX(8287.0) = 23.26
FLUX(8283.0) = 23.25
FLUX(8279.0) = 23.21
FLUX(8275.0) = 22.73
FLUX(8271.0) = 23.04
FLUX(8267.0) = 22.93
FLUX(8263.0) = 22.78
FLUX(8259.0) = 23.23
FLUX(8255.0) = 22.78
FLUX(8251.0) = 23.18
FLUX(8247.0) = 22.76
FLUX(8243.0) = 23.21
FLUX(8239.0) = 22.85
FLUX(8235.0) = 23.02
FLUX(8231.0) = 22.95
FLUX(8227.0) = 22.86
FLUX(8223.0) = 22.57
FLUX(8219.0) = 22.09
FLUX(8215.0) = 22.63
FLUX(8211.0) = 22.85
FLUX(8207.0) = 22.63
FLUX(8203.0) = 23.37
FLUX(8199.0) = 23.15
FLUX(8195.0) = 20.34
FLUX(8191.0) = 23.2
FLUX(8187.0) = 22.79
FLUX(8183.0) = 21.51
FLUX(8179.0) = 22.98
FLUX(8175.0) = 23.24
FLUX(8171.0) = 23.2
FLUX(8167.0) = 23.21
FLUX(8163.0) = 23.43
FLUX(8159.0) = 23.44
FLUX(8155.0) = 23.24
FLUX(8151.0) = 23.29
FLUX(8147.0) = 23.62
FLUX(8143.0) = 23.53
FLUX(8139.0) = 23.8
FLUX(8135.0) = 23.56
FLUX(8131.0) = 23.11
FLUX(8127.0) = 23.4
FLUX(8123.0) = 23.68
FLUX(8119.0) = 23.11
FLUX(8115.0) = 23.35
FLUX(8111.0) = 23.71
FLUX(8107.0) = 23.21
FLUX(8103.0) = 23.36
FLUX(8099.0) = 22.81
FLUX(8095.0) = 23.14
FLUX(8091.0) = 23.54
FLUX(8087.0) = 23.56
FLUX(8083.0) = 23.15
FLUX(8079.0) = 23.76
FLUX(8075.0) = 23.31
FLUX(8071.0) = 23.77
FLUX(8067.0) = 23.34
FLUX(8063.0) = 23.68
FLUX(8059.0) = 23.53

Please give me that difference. 0.01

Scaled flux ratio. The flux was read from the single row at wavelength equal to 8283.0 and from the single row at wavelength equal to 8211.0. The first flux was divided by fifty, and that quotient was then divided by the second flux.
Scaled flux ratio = 0.0204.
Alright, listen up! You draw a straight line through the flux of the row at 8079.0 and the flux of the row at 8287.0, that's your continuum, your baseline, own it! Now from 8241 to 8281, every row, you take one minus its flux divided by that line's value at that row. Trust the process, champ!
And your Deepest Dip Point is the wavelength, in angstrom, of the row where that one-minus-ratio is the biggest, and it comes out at 8247.0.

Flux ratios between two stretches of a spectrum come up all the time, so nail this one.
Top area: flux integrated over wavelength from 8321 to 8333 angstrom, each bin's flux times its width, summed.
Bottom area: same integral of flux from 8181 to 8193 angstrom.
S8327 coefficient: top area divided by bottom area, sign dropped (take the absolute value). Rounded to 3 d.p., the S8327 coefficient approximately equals 0.967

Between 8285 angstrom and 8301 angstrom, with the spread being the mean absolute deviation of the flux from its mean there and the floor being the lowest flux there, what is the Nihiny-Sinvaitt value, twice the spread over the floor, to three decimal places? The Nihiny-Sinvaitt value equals 0.020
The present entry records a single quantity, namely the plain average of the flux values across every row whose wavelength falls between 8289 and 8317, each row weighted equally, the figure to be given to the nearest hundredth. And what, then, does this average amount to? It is 22.61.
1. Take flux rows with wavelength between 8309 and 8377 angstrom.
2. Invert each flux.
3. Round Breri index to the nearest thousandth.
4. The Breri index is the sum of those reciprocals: 0.765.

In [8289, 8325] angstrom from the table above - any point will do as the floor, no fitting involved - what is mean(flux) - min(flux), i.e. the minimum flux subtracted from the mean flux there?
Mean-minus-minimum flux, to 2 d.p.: 0.20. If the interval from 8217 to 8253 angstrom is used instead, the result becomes 0.74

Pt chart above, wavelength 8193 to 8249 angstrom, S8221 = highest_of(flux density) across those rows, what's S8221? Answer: 23.37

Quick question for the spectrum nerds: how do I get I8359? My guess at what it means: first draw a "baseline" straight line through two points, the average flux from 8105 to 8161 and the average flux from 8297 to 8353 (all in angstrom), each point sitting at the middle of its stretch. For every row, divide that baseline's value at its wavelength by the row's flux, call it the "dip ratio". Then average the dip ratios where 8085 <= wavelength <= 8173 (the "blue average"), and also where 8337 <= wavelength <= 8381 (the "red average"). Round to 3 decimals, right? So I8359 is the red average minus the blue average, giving -0.013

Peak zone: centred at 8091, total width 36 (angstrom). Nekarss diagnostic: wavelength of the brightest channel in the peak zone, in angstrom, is 8079.0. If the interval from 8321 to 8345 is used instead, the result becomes 8343.0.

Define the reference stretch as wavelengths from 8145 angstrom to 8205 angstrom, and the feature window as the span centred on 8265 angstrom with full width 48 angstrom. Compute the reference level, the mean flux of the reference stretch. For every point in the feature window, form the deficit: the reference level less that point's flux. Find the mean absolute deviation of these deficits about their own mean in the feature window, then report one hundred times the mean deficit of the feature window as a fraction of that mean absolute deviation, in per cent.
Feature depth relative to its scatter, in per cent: -49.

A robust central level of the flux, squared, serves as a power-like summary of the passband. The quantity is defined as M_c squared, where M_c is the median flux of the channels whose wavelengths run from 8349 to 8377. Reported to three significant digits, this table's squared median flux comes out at 506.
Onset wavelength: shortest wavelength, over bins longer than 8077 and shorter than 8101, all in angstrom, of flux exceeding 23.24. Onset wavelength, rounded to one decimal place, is 8079.0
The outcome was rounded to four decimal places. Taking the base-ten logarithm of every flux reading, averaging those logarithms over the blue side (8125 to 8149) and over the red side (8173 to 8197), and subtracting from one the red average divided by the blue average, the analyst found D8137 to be 0.0164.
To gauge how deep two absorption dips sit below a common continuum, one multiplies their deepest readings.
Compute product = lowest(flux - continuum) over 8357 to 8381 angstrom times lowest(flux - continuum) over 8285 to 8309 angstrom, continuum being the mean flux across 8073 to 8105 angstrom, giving 1.6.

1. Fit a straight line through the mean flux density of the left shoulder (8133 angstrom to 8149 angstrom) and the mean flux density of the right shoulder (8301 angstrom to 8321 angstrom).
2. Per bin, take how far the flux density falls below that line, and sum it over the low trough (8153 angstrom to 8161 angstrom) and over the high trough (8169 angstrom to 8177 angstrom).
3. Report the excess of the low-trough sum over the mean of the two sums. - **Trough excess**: -0.02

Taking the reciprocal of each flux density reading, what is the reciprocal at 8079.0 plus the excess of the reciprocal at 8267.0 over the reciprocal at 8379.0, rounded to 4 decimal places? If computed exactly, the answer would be 0.0411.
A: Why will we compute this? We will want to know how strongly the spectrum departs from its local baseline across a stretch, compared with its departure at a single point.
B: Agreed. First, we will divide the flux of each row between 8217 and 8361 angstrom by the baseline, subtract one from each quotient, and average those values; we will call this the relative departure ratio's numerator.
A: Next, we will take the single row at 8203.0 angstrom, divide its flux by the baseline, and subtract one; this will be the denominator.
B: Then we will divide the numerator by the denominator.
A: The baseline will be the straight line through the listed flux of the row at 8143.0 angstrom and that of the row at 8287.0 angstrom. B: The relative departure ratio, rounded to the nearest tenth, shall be 13.3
